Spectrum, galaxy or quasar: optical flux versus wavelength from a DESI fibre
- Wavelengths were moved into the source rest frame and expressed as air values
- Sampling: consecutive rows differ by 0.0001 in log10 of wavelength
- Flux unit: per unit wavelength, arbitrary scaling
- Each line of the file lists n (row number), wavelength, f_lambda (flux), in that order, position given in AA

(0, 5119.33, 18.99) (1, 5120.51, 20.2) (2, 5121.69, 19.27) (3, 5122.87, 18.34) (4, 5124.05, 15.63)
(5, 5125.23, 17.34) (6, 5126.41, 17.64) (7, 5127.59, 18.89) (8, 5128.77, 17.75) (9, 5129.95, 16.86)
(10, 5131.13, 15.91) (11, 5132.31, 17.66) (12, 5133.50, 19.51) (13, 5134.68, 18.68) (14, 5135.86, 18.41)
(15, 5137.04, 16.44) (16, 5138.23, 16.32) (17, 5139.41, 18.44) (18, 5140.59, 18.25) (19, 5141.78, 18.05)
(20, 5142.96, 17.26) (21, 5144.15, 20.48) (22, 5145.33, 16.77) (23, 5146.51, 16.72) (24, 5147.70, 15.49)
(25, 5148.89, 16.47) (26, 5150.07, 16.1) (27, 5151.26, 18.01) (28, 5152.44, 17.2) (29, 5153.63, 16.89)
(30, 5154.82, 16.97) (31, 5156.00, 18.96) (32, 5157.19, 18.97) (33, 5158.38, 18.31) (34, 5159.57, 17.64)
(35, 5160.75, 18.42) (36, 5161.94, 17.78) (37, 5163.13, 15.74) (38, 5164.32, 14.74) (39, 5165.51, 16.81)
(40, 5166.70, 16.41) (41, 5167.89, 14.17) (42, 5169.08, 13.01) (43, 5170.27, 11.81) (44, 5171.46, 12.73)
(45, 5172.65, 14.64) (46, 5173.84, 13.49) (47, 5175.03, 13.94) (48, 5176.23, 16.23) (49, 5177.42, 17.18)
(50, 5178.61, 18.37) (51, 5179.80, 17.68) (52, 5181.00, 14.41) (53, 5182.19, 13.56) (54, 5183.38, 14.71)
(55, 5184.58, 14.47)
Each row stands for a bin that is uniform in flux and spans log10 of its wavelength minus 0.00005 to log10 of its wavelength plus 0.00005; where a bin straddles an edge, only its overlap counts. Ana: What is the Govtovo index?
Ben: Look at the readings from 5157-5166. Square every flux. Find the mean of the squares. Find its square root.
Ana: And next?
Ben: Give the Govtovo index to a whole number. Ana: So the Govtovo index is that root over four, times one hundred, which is 434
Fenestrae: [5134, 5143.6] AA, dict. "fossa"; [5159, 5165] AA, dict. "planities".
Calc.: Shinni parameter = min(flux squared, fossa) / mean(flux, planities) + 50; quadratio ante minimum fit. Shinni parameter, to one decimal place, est 65.8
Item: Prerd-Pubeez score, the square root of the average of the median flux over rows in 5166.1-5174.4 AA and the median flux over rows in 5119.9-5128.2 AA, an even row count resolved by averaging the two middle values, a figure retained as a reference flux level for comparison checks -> 3.99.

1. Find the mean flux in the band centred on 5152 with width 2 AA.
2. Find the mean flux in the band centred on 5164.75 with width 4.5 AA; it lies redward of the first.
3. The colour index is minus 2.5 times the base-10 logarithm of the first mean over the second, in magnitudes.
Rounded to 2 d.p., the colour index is -0.11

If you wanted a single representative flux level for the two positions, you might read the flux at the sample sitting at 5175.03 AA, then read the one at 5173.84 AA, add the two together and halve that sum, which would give 13.7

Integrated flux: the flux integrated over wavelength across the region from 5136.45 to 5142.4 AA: 104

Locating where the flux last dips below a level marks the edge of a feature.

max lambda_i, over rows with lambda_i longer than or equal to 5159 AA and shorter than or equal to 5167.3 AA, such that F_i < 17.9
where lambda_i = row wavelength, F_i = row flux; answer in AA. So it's 5166.70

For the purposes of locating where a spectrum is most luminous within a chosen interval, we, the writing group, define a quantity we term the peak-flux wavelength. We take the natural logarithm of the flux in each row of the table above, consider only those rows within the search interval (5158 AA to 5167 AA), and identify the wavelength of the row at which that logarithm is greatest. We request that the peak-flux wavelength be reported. 5160.75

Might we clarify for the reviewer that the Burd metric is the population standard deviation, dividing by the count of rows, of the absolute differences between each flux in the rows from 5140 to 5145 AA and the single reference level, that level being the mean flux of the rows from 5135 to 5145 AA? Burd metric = 0.96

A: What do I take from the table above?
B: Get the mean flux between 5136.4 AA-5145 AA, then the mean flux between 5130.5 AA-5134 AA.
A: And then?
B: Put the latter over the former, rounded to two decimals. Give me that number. 0.99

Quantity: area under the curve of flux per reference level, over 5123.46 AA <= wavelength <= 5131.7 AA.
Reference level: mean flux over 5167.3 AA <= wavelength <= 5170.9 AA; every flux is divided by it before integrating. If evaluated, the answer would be 11 AA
